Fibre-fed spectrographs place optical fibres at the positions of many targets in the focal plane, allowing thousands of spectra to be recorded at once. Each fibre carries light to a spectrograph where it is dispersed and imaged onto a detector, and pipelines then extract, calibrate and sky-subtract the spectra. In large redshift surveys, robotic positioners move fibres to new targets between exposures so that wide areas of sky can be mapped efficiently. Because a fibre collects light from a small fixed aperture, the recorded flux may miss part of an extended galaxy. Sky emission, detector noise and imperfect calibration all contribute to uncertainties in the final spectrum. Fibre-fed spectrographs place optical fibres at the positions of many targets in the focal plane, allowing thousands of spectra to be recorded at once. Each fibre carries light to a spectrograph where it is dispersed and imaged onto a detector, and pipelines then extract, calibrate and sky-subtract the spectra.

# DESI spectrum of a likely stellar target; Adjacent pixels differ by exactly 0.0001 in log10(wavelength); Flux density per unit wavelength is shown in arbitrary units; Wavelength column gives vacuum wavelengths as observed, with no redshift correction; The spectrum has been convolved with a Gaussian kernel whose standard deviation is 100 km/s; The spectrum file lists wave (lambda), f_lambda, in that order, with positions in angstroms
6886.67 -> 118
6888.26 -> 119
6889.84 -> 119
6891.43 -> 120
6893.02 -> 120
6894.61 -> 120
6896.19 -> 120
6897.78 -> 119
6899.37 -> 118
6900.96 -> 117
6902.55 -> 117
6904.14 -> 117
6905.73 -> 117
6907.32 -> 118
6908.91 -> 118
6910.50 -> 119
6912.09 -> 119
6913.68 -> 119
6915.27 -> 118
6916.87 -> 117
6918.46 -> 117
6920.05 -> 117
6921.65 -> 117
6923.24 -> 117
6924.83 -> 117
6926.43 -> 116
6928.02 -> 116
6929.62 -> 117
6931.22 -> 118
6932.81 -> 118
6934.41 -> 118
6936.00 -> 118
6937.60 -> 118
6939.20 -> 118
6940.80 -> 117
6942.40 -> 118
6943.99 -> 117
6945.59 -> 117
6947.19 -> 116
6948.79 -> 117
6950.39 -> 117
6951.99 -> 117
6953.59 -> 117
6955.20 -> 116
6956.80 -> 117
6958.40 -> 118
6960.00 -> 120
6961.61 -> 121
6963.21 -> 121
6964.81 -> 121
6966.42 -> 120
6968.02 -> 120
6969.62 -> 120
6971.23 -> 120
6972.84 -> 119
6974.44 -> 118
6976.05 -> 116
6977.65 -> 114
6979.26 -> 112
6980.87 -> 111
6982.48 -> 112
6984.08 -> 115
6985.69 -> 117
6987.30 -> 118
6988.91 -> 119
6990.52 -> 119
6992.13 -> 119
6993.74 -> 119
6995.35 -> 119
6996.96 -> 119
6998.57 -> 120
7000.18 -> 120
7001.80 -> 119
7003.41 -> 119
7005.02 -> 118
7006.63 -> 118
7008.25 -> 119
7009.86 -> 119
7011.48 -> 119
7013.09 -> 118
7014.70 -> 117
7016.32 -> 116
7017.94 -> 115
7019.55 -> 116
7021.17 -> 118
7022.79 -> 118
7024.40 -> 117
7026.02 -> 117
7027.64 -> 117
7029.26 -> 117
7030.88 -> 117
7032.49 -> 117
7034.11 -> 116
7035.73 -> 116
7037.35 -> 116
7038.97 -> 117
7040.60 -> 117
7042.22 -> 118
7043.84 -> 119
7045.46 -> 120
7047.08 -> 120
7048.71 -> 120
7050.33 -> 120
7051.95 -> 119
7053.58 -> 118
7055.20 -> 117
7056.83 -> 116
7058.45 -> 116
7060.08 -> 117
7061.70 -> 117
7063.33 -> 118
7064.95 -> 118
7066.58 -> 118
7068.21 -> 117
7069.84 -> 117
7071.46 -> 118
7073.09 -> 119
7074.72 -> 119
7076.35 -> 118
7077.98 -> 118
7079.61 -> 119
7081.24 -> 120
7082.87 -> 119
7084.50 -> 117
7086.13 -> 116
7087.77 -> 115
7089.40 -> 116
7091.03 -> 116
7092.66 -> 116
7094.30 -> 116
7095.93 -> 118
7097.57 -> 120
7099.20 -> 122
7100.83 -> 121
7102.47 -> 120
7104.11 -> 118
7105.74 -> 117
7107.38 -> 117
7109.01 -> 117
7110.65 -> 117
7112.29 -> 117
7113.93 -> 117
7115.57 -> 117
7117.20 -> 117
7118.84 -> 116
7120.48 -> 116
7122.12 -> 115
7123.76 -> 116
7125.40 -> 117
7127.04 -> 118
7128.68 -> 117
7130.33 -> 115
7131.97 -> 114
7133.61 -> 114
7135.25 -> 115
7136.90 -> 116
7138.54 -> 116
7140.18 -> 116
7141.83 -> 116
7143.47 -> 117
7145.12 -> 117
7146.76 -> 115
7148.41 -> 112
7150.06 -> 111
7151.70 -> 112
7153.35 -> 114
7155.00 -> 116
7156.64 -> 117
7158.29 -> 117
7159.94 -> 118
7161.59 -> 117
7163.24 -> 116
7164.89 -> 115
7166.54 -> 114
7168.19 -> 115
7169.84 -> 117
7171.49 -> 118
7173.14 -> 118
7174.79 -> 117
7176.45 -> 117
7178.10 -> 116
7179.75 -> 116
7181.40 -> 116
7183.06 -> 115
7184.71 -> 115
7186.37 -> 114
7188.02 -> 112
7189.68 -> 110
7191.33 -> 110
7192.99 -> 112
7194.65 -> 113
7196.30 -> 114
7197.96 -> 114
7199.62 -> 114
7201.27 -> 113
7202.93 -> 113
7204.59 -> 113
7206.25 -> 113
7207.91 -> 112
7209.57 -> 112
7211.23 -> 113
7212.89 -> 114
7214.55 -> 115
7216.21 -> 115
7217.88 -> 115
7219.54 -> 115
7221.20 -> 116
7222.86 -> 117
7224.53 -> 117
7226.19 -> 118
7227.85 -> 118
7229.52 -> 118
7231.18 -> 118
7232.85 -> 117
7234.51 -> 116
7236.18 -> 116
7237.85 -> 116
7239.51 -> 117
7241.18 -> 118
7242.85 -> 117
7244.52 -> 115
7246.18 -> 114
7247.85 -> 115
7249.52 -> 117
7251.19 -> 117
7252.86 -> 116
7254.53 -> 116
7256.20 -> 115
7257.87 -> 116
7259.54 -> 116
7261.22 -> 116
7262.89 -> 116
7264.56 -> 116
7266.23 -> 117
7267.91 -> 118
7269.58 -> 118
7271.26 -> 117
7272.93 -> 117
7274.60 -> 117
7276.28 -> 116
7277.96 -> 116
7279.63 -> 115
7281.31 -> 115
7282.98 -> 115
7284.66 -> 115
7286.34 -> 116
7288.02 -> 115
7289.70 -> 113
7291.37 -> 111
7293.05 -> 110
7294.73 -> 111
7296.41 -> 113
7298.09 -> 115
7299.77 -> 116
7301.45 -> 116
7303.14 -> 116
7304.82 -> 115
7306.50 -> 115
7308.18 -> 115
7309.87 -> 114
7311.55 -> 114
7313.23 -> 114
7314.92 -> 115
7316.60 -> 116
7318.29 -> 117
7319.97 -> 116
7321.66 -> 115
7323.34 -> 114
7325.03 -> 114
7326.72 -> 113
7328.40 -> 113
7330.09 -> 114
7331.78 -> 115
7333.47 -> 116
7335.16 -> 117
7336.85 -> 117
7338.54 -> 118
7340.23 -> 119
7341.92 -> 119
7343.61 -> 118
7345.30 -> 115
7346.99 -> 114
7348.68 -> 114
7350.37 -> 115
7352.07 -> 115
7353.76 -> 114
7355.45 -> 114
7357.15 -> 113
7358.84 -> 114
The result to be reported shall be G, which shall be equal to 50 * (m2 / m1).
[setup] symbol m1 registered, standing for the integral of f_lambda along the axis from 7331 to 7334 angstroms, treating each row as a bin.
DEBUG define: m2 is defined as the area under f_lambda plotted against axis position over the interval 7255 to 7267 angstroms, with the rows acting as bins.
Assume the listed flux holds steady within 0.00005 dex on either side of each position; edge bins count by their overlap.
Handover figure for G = 201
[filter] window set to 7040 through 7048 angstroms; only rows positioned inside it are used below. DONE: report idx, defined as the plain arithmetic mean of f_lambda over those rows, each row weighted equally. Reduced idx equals 119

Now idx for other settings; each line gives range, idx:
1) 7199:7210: 113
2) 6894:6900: 119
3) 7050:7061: 118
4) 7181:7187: 115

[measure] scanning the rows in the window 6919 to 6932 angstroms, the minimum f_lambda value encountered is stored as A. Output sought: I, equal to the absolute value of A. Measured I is 116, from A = 116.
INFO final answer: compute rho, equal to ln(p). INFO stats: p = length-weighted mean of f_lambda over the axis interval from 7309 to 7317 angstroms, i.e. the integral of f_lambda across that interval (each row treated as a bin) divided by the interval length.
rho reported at 4.74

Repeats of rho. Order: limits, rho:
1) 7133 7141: 4.75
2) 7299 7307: 4.75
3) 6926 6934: 4.76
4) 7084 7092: 4.75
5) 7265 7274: 4.77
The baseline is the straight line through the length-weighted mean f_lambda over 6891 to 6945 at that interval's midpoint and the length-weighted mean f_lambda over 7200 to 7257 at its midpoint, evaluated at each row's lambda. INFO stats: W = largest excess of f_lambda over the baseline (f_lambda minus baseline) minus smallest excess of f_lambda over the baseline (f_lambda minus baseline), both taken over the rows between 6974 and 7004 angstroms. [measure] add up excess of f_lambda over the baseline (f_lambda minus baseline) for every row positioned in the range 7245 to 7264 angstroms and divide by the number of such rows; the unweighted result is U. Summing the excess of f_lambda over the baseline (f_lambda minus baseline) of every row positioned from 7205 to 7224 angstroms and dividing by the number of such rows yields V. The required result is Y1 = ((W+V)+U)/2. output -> 4.2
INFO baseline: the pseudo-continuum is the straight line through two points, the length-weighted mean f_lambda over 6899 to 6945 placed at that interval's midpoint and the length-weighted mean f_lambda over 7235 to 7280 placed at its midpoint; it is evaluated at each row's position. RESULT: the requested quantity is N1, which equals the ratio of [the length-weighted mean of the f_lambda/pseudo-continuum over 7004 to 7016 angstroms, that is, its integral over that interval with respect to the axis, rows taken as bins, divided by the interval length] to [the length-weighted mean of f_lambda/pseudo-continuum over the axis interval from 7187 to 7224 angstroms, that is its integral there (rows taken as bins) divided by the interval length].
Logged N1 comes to 1.04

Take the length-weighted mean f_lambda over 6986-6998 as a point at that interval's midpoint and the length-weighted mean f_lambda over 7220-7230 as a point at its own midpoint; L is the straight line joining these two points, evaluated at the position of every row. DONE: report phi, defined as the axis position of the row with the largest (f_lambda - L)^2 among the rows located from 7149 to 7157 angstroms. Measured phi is 7150.06 angstroms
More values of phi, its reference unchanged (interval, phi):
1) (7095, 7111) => 7099.20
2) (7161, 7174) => 7166.54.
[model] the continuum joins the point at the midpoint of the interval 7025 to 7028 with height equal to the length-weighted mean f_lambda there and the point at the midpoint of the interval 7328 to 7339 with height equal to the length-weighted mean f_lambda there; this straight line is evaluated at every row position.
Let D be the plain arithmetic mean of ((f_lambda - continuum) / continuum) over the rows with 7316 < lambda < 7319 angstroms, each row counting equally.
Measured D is 0.007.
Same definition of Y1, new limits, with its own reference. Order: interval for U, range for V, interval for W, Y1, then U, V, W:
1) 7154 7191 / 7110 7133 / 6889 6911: 1.4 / -0.20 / 0.0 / 3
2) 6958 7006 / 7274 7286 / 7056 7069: 1.6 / 0.74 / 0.5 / 2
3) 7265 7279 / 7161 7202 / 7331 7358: 3.3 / 1.83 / -1.1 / 6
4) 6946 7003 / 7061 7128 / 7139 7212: 4.7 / 0.38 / 1.0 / 8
